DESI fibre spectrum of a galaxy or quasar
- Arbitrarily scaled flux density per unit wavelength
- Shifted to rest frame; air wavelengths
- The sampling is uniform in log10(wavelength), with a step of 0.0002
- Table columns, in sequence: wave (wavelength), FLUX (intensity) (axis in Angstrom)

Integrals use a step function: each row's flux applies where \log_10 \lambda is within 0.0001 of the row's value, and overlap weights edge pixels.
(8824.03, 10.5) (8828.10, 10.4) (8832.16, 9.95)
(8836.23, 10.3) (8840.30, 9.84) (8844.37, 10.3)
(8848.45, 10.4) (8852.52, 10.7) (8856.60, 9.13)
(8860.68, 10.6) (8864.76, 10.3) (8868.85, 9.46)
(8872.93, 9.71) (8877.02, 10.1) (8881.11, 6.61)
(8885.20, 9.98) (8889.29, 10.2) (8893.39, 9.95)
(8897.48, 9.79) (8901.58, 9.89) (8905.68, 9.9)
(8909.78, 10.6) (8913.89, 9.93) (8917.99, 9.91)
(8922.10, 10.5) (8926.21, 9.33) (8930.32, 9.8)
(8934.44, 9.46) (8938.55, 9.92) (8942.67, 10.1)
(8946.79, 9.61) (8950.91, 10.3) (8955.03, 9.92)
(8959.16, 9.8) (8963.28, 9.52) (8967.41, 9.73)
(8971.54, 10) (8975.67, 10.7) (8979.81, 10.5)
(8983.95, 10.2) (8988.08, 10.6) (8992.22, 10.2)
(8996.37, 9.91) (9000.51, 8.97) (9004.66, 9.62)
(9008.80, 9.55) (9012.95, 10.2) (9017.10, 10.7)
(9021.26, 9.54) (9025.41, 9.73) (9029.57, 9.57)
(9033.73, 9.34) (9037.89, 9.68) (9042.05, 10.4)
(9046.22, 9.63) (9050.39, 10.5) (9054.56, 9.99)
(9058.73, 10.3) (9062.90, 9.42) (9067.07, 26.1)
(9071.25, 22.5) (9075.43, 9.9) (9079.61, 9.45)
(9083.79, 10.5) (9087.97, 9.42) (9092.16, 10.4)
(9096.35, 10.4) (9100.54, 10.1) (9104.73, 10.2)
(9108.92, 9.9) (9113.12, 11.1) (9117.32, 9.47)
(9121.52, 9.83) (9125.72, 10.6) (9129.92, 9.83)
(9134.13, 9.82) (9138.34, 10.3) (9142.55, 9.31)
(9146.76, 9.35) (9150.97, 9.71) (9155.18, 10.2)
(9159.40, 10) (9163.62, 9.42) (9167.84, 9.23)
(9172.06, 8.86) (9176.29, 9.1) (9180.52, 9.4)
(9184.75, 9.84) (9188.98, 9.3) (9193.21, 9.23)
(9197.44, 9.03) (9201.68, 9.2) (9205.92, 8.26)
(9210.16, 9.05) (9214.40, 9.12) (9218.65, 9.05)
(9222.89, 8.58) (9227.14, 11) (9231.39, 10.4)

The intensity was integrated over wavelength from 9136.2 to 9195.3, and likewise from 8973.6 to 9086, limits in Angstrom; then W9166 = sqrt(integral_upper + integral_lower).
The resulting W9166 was 42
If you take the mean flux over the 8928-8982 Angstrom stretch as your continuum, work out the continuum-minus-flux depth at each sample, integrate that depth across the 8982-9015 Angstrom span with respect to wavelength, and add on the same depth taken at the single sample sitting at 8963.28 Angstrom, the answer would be 2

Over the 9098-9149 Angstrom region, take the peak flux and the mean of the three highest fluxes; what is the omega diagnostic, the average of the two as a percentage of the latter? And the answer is 102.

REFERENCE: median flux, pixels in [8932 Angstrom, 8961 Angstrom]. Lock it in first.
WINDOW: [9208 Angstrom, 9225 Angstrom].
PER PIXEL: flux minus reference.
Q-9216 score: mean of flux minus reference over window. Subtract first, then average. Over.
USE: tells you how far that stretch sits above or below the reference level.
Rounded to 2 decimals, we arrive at -0.97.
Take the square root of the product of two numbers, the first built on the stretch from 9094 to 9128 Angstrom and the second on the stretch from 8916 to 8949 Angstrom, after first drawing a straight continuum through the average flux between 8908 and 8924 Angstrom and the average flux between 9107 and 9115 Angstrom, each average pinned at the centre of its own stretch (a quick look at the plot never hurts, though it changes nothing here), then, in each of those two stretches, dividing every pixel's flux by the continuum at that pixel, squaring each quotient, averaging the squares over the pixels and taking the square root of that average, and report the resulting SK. 0.966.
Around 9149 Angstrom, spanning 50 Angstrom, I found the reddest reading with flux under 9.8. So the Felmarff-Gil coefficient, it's 9172.06 Angstrom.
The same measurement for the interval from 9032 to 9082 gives 9079.61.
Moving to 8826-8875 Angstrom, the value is 8872.93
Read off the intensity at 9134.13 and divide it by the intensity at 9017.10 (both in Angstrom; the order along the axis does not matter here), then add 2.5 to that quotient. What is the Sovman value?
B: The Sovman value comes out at 3.42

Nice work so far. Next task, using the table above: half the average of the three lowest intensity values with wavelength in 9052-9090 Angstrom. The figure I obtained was 4.7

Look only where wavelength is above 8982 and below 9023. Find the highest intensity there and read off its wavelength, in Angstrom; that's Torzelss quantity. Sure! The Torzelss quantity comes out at 9017.10 Angstrom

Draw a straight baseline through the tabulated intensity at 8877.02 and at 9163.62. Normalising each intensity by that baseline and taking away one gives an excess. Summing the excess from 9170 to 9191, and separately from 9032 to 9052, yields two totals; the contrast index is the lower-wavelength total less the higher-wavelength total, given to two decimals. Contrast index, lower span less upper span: 0.15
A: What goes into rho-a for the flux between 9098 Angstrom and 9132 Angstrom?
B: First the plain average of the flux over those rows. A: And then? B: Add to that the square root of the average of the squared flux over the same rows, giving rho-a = 20.3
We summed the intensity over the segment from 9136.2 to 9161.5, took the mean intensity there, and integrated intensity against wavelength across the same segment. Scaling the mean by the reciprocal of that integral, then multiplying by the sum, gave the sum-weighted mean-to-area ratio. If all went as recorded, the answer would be 2.33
